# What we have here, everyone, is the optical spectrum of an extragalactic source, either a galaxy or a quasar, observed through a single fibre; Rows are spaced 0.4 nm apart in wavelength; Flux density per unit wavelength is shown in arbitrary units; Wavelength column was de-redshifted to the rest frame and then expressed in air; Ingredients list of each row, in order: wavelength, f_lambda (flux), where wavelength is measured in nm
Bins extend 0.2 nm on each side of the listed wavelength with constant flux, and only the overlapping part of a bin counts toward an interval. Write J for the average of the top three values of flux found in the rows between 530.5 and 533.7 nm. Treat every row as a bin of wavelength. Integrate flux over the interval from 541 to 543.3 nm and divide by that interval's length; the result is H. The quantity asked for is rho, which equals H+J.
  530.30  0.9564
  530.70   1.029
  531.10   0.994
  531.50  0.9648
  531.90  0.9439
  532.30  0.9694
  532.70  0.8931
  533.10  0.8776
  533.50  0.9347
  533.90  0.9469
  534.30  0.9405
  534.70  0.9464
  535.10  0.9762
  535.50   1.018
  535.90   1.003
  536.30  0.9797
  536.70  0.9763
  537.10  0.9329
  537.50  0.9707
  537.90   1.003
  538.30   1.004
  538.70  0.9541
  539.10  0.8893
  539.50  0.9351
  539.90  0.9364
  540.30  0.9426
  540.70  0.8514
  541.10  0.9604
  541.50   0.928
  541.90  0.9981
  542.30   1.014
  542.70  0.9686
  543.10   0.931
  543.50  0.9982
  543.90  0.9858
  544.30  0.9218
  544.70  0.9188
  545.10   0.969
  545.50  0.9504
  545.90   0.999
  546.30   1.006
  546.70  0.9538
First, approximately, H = 0.97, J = 1.00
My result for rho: 1.96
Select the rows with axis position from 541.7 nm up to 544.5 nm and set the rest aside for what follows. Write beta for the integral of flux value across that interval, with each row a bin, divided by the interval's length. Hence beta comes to 0.974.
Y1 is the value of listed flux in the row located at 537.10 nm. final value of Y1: 0.9329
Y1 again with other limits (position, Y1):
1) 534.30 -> 0.9405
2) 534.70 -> 0.9464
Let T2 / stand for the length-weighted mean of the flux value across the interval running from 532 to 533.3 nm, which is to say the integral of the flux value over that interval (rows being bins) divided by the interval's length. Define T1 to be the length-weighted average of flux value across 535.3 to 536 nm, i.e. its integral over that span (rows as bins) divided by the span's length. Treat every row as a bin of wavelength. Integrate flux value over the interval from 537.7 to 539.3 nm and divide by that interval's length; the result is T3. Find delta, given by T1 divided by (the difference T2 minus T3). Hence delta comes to -22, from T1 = 1.012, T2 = 0.92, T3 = 0.963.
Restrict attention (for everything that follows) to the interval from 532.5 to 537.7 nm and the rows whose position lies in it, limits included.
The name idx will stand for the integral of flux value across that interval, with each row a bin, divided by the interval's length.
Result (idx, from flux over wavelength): 0.954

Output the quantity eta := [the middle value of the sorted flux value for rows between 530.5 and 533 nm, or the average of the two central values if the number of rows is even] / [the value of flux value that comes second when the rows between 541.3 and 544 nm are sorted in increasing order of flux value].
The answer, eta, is 1.04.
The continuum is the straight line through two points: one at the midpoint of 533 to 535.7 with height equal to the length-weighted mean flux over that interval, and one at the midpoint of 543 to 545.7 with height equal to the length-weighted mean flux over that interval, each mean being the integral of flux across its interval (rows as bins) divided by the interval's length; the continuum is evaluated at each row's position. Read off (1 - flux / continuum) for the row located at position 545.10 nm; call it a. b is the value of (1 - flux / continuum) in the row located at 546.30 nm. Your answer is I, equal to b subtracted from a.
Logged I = 0.038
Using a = -0.015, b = -0.05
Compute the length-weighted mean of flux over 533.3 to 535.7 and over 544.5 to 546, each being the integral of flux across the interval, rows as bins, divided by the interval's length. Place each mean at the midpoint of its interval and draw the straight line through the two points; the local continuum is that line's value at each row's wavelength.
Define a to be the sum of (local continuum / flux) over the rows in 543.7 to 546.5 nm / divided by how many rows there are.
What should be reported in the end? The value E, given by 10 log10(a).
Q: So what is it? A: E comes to -0.03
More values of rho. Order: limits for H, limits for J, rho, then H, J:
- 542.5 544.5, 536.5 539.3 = 1.96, 0.96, 0.99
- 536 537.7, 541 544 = 1.97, 0.97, 1.00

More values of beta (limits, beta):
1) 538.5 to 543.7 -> 0.947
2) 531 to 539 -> 0.960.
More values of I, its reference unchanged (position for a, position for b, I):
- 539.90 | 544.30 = -0.017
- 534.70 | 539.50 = -0.013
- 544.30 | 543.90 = 0.067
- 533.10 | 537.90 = 0.130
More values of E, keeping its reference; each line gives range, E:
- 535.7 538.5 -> -0.10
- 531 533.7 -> 0.11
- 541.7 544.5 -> -0.07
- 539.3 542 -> 0.11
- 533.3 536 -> -0.02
